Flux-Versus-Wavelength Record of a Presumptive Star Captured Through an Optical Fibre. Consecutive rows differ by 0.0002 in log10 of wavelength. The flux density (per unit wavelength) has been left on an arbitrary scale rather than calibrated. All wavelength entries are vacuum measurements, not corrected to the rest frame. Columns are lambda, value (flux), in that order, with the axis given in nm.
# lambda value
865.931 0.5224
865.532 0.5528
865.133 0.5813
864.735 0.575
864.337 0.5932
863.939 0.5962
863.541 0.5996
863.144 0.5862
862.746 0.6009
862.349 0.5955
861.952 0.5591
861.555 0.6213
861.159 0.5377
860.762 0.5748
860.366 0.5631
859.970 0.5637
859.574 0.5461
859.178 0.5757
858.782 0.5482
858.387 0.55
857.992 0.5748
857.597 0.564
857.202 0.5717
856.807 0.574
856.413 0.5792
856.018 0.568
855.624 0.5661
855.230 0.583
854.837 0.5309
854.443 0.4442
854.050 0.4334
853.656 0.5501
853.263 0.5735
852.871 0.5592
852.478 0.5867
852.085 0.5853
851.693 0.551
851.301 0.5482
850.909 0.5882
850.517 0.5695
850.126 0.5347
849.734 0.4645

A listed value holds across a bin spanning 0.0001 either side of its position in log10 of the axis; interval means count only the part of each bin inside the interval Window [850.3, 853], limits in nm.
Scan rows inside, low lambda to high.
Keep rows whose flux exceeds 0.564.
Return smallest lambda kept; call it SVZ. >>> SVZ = 850.517 nm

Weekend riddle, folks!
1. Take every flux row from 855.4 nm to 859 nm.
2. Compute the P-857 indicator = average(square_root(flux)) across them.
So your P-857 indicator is 0.752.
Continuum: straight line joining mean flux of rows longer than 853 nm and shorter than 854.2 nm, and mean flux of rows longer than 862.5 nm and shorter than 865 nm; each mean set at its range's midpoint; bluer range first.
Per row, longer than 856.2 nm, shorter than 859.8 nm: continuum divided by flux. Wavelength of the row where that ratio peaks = 859.574 nm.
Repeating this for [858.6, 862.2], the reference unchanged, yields 861.159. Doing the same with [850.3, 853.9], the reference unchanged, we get 853.656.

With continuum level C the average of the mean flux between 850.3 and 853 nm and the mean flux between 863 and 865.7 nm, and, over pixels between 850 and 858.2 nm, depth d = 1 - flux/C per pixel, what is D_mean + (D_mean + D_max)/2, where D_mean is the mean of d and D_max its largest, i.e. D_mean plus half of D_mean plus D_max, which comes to 0.18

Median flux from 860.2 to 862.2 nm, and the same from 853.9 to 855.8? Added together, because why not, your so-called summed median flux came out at 1.09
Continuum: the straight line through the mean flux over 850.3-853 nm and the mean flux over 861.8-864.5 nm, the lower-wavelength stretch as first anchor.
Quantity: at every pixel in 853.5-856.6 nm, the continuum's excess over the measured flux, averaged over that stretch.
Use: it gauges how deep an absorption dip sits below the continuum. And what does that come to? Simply 0.044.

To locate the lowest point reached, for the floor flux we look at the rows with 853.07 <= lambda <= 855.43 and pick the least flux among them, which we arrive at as 0.4334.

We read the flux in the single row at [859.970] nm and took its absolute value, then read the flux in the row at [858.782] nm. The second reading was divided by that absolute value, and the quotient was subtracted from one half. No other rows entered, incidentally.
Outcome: -0.47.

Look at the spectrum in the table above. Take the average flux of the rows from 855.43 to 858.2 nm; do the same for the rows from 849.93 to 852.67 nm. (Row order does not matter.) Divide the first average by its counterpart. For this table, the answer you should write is 1.01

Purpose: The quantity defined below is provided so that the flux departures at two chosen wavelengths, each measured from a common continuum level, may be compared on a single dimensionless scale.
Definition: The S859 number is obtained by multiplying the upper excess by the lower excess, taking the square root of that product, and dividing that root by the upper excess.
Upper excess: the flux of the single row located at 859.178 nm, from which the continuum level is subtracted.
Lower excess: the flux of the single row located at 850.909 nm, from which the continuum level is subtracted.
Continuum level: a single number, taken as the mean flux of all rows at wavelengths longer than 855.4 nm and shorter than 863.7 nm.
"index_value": 2.2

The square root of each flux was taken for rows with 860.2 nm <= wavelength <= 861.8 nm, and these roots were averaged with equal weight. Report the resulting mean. 0.758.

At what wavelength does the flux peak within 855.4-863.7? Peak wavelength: 861.555 nm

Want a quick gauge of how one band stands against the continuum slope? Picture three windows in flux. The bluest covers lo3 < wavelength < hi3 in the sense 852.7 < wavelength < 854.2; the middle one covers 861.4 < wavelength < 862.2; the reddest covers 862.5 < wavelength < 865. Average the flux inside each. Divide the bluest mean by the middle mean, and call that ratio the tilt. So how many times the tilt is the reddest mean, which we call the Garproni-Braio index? 0.66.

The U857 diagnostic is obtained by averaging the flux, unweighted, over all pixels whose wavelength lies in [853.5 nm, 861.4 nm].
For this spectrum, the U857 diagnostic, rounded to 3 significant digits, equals 0.550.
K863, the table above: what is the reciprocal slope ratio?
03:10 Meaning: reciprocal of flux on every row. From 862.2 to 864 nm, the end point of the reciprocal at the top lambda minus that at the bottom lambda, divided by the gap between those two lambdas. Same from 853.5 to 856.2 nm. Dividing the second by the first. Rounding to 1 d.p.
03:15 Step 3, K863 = 19.6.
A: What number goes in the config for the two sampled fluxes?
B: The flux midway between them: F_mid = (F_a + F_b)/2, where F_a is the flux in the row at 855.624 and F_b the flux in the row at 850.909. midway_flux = 0.577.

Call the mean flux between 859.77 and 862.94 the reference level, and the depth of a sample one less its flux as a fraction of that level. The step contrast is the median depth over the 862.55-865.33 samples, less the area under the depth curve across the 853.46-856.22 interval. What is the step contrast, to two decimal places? -0.28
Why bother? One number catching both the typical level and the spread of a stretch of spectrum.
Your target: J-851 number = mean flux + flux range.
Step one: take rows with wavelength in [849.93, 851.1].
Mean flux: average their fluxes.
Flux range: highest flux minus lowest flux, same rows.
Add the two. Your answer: 0.618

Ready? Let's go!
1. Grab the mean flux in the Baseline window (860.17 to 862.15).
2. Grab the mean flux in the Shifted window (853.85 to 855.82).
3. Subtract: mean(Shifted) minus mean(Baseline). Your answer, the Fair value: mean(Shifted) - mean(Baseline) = -0.060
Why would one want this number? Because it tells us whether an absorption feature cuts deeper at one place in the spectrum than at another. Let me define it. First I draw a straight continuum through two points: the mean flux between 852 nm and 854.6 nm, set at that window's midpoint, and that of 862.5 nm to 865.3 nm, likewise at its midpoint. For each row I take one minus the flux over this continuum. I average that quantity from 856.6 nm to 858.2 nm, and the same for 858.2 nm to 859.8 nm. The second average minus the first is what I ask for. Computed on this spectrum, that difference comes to 0.044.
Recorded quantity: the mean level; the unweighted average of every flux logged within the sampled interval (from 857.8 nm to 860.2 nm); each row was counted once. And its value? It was 0.560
